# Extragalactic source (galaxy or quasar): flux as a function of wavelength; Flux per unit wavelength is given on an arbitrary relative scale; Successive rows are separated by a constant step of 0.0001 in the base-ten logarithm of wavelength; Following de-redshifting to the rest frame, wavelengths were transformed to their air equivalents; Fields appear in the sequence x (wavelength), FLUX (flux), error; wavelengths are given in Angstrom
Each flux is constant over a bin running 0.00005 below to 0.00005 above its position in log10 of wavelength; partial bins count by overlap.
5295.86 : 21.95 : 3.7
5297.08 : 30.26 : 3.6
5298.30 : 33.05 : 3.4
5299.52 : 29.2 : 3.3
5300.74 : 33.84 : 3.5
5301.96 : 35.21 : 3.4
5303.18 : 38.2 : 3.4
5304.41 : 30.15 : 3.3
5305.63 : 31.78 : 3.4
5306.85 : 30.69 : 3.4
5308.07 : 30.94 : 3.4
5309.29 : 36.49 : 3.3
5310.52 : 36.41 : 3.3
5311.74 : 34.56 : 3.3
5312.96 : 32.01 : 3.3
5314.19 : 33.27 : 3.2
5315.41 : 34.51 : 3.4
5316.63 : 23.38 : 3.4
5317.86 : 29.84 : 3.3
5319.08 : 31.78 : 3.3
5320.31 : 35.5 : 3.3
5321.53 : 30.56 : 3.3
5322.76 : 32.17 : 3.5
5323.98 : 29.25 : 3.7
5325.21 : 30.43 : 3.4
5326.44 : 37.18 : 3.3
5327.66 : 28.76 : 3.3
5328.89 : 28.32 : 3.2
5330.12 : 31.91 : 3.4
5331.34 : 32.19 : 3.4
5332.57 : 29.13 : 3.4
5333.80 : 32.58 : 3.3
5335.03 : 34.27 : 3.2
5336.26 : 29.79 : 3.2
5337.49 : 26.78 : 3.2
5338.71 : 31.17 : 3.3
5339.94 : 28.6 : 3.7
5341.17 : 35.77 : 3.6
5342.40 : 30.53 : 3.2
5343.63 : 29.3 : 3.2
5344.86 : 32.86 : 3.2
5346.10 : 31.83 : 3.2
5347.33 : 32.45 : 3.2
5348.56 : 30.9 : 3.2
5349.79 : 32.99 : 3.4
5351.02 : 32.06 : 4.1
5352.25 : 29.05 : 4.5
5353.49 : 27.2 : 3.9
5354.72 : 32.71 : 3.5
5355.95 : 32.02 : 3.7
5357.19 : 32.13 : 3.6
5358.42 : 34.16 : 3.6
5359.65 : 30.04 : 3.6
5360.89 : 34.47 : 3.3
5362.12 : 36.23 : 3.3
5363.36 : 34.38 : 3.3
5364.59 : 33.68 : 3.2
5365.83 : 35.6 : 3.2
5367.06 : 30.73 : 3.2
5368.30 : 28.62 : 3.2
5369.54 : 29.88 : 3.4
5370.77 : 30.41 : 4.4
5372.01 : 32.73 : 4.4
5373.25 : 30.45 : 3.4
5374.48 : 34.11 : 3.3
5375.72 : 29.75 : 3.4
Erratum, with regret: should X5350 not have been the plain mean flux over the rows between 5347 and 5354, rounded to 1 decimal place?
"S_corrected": 30.8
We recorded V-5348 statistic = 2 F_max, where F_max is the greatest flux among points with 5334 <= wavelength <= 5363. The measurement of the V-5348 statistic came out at 72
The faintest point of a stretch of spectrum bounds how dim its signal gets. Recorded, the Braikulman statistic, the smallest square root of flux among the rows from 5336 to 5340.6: 5.17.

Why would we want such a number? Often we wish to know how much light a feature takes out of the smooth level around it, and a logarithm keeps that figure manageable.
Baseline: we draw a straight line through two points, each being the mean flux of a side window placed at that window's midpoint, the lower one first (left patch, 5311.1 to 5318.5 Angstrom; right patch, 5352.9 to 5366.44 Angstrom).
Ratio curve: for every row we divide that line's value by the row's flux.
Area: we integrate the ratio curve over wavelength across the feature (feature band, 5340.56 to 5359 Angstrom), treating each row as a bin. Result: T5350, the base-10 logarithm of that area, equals 1.3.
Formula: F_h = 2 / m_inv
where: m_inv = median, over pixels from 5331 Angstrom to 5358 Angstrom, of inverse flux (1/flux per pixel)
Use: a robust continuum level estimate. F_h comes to 63.8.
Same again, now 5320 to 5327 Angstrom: 62.7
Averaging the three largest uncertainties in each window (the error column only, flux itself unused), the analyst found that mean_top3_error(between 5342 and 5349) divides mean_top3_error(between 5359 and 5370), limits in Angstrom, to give 1.07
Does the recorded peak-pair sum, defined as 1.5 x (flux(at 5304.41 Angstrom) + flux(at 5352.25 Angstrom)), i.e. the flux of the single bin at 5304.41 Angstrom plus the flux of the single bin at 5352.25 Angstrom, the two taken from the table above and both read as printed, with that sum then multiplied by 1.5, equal 89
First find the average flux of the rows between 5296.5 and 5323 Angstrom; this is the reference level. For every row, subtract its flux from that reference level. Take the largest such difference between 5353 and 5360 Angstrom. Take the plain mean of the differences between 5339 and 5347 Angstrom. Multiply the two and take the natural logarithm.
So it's 1.6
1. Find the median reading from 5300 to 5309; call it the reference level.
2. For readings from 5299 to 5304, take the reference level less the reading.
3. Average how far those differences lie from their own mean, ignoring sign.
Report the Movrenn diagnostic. 2.59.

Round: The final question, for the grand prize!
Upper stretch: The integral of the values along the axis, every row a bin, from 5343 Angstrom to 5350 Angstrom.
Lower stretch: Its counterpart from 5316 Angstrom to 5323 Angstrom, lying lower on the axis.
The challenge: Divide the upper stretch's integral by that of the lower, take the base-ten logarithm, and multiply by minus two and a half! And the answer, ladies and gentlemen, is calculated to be 0.0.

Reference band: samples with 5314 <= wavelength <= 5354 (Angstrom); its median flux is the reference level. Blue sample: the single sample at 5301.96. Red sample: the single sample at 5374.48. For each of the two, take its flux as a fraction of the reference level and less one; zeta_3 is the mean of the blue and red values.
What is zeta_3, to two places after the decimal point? 0.11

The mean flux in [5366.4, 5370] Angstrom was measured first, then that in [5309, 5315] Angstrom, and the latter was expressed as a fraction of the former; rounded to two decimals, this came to 1.16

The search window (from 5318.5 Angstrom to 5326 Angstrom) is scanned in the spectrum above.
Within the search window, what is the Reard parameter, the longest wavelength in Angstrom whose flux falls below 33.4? 5325.21 Angstrom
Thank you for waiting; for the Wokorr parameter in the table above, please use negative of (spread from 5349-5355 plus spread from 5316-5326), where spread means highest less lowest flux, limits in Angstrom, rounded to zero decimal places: -18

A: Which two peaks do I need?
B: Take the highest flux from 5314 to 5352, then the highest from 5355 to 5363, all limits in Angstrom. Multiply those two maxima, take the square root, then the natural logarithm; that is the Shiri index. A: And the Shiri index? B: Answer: 3.60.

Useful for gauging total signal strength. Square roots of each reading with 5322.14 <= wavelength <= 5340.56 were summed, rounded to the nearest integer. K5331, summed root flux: 83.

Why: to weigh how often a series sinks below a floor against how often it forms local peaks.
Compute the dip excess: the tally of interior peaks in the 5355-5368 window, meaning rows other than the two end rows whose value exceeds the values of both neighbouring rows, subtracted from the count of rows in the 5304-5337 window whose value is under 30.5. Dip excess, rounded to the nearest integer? 6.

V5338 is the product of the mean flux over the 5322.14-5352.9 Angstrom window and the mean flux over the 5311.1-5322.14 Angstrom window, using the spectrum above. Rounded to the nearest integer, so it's 990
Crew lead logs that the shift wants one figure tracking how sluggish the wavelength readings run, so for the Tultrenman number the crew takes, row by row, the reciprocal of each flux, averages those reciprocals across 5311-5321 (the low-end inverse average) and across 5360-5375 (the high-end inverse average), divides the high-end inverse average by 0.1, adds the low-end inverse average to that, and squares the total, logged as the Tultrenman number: 0.116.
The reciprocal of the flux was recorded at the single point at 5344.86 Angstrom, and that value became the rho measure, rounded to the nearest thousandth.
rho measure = 0.030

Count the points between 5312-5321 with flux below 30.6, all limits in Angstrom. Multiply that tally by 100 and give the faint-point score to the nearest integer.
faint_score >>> 200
